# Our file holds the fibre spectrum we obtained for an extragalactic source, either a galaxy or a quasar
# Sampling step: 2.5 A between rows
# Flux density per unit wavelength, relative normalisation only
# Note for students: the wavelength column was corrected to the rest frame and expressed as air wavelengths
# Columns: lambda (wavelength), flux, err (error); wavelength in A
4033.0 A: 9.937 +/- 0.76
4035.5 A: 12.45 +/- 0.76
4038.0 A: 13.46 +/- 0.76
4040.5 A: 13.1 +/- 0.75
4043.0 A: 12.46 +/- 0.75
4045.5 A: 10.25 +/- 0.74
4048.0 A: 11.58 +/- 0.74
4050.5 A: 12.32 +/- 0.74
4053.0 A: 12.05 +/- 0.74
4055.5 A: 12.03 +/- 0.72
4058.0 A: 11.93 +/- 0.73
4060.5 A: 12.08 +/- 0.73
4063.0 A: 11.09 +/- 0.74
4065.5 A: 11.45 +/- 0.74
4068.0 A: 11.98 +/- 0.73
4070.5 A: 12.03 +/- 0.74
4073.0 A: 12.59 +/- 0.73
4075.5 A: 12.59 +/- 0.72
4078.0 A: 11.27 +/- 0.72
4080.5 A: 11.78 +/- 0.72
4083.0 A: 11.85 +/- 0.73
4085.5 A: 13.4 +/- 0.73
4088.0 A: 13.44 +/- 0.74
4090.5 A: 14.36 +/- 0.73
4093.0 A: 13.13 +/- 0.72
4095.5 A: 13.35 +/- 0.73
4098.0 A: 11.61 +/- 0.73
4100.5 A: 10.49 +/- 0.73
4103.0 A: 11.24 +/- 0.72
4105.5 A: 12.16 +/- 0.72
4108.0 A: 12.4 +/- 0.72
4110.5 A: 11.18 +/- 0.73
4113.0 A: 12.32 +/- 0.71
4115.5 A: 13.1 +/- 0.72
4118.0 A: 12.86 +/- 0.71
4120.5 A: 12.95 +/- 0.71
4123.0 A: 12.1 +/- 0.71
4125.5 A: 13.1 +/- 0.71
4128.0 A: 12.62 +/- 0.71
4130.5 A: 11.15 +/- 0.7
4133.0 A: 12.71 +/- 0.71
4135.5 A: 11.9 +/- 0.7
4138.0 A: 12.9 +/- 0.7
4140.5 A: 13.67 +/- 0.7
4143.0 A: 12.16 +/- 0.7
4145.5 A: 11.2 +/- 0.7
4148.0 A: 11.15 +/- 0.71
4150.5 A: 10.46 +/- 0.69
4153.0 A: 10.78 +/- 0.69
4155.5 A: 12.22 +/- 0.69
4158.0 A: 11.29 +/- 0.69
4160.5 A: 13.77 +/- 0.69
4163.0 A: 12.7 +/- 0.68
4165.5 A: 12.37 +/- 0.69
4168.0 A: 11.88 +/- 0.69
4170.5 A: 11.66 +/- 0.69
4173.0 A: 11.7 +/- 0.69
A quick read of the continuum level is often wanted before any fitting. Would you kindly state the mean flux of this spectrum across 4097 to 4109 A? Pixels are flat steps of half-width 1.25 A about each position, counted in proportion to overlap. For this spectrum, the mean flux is 11.6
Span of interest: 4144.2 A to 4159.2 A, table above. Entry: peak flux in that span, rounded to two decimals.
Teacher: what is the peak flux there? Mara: 12.22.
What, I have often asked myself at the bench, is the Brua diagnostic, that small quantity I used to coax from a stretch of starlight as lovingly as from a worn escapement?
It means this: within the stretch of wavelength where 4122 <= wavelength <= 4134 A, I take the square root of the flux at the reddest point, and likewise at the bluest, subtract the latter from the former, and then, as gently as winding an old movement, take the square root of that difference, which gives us 0.29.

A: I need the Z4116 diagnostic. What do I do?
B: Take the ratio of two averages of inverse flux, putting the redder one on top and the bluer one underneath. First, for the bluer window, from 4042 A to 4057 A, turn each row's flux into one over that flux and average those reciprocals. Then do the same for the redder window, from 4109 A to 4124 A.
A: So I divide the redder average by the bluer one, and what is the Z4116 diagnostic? 0.95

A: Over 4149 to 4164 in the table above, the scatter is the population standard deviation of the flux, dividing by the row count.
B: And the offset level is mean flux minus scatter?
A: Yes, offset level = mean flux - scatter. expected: 10.7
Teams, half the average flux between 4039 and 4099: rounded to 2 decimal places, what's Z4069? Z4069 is 6.12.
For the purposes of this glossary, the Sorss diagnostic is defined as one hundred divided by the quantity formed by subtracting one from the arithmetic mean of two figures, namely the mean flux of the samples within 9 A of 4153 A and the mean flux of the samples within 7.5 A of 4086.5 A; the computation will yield 8.87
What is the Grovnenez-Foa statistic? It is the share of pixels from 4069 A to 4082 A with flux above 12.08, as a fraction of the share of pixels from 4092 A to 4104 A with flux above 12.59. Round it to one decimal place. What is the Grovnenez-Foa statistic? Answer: 1.0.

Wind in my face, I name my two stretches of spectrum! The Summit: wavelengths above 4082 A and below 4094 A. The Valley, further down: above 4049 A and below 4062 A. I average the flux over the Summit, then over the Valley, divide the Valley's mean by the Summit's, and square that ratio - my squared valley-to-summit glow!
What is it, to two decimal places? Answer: 0.83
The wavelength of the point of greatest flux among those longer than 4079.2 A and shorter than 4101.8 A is 4090.5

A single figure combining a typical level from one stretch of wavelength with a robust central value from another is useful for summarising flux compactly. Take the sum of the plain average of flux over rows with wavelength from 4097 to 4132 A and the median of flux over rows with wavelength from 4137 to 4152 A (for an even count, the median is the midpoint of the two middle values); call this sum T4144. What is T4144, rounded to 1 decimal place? 23.8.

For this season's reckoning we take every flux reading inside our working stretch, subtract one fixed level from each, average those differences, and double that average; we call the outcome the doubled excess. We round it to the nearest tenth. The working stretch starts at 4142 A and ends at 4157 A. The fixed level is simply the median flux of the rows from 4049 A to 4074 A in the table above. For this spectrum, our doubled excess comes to -1.4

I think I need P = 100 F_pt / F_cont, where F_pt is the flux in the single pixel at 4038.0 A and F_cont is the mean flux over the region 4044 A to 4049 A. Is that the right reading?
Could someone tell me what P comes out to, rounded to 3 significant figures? 123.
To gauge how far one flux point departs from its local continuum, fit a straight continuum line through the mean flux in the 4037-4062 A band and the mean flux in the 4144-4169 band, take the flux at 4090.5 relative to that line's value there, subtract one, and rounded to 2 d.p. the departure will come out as 0.20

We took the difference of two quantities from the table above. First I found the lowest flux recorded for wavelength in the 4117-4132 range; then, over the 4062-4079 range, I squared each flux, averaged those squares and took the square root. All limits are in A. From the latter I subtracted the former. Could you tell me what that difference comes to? 0.72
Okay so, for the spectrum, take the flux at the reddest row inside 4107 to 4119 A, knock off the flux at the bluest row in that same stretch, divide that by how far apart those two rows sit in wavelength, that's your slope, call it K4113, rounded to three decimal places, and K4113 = 0.046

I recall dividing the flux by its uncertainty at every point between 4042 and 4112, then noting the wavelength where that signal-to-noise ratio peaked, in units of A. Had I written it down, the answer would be 4090.5 A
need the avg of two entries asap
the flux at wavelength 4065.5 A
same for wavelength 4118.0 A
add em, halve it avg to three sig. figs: 12.2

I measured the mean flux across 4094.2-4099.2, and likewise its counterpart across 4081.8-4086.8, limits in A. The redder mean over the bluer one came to 0.99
